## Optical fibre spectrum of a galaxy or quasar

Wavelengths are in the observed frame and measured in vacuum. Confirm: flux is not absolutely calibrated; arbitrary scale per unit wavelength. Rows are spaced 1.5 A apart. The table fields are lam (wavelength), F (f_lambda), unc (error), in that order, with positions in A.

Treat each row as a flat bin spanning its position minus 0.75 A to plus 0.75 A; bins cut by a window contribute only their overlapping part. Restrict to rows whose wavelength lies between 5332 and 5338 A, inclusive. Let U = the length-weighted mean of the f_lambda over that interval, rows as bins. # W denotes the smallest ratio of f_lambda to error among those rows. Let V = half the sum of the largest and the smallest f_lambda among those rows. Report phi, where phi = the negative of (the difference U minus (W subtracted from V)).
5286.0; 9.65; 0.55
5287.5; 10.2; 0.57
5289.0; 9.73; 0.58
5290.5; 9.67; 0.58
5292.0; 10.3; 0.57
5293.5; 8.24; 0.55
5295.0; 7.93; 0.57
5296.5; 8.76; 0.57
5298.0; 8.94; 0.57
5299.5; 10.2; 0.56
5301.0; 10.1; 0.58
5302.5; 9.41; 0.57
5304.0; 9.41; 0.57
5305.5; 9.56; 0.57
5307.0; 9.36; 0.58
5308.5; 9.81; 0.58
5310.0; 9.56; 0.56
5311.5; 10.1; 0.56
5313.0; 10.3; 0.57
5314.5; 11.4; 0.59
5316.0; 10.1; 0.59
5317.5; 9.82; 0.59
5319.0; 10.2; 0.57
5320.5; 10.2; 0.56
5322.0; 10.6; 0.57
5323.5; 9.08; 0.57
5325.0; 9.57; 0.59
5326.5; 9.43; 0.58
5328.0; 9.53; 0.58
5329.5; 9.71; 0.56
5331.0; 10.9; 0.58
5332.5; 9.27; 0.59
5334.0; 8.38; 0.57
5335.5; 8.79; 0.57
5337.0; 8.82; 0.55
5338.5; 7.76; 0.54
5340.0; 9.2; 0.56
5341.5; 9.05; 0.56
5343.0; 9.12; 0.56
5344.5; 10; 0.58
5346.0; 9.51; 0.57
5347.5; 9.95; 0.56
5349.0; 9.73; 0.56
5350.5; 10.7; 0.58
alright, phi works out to -14.6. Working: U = 8.8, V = 8.8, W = 14.7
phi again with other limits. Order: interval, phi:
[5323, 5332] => -15.6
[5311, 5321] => -16.3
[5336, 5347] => -14.6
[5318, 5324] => -16.1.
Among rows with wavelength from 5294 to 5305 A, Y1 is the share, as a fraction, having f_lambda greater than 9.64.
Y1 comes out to 0.3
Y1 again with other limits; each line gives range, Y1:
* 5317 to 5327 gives 0.6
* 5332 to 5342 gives 0.0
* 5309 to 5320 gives 0.9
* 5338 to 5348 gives 0.3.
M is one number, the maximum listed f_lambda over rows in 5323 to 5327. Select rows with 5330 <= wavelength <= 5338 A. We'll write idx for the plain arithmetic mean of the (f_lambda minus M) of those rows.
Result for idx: -0.34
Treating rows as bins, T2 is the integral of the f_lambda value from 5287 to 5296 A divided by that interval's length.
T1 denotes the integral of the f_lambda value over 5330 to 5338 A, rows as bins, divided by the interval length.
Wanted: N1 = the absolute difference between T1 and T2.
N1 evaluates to 0.1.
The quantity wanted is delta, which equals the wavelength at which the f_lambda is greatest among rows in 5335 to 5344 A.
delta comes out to 5340.0 A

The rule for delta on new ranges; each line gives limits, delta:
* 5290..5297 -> 5292.0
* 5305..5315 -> 5314.5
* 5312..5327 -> 5314.5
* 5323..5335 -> 5331.0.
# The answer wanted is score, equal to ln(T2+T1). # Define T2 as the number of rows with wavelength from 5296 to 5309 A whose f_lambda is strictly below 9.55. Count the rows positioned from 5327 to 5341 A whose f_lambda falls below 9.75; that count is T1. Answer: 2.56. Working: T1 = 8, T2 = 5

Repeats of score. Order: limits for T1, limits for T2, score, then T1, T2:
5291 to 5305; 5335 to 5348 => 2.56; 6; 7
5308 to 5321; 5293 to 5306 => 1.95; 1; 6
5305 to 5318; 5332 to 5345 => 2.40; 3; 8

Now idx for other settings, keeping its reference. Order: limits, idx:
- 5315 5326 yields 0.37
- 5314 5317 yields 1.18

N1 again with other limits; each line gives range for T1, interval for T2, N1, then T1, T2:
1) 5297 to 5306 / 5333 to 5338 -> 0.9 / 9.6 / 8.6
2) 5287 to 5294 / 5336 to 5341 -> 1.0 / 9.7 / 8.6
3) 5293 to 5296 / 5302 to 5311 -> 1.4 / 8.1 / 9.5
